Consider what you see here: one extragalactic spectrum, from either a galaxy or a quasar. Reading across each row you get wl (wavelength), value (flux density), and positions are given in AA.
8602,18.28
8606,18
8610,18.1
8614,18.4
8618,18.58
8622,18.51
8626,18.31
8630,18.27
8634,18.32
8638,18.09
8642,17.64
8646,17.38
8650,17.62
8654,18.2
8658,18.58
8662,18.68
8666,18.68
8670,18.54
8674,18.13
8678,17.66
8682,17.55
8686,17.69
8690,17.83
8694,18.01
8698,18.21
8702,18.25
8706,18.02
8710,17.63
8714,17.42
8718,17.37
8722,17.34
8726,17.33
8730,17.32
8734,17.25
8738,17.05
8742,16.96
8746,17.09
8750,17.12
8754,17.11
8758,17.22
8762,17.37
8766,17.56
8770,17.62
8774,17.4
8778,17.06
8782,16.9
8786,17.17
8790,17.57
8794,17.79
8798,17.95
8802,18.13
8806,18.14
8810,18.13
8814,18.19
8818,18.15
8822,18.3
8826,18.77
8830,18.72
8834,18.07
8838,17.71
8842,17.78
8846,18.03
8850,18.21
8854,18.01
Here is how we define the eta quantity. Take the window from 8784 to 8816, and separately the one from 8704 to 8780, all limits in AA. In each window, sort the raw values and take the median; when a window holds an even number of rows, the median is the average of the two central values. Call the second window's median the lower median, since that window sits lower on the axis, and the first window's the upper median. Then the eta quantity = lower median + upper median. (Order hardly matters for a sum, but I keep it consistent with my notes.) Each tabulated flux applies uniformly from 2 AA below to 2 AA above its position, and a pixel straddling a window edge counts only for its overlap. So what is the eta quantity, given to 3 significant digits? 35.4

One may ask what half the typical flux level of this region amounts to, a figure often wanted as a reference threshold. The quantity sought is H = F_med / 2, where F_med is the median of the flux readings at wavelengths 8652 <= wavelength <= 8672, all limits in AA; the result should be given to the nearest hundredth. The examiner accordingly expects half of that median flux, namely 9.29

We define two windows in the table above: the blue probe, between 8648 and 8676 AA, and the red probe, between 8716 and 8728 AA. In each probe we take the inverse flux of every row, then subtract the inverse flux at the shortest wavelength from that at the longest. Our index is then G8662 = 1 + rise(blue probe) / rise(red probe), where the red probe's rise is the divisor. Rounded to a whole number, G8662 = -11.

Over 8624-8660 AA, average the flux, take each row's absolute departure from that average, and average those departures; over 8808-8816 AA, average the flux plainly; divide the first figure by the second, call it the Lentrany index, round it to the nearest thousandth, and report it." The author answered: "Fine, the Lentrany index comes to 0.018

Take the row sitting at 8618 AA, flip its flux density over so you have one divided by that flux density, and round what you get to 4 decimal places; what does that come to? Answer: 0.0538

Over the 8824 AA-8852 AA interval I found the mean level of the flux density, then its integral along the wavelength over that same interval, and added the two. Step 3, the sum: 527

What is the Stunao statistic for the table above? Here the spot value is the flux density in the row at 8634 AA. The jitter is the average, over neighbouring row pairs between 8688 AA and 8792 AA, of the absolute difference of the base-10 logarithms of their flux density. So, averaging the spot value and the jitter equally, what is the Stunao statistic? 9.16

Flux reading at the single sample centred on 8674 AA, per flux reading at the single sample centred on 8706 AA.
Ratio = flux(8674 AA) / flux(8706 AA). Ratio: 1.01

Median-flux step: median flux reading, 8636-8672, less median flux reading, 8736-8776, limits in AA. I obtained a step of 1.03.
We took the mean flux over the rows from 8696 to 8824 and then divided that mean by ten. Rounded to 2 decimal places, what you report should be 1.76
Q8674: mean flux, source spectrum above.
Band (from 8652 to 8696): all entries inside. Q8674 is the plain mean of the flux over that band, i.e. 18.1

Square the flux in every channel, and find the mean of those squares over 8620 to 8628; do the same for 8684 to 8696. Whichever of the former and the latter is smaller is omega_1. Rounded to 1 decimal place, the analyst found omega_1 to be 318.4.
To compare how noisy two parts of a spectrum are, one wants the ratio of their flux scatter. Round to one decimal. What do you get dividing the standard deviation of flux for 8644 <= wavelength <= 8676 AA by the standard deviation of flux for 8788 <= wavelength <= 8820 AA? 2.2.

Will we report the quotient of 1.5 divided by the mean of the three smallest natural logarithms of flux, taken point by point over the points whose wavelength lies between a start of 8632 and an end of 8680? 0.524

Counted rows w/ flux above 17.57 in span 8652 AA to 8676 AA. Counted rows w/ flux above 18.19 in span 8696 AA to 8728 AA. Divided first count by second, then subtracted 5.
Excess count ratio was -2.0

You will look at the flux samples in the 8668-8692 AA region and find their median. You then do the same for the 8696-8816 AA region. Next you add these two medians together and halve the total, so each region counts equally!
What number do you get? 17.57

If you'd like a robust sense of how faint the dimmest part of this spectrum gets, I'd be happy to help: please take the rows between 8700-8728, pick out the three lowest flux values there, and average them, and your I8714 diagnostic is 17.3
